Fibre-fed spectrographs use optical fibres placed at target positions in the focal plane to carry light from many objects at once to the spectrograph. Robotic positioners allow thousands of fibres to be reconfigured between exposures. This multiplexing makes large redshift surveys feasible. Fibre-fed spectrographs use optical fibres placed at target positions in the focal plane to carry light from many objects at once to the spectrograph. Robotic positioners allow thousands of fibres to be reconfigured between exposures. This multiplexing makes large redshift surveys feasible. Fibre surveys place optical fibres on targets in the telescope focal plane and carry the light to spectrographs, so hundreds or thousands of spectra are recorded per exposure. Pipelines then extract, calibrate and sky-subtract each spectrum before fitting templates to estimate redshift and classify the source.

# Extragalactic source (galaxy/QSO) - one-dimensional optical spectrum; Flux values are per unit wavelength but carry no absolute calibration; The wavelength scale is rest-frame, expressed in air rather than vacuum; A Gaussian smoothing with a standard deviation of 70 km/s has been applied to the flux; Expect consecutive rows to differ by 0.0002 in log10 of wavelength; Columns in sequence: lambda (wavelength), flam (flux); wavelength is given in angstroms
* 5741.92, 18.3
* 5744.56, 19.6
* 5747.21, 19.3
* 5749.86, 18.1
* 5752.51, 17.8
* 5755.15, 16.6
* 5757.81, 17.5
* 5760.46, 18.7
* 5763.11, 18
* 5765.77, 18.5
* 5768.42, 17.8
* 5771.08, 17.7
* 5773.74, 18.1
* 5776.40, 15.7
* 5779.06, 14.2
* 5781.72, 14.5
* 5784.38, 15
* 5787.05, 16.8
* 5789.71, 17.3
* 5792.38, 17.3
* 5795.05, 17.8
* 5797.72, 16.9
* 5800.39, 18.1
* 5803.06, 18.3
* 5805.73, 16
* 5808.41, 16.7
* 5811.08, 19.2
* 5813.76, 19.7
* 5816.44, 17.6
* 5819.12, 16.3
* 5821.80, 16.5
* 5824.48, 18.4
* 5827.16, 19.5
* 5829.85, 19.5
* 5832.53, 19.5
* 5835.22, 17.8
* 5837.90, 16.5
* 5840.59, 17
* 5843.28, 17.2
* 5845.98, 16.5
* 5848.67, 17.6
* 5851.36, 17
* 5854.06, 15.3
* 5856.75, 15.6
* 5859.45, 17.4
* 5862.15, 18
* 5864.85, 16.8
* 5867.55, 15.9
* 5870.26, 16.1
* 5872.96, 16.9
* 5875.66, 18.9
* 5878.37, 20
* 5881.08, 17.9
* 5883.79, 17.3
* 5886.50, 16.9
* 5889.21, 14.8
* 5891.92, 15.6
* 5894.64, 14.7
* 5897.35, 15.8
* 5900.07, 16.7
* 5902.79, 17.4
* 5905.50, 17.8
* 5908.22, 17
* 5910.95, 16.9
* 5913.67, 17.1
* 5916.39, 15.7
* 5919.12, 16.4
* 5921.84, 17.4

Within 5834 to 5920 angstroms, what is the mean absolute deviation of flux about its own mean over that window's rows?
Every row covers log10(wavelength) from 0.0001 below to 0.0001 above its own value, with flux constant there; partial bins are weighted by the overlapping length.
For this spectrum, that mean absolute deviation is 0.8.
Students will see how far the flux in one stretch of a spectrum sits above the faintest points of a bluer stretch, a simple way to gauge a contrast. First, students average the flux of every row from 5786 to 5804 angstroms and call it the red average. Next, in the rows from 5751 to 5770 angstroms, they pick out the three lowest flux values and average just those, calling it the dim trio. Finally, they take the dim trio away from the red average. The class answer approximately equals 0.20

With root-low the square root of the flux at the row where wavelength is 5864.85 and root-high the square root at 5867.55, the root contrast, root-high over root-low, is 0.97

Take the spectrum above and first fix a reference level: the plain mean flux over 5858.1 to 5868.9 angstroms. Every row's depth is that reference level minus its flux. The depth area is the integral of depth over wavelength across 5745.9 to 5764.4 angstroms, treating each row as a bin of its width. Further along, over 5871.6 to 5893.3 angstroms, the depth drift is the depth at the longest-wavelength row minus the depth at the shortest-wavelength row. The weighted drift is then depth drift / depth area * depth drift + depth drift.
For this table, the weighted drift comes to 1.2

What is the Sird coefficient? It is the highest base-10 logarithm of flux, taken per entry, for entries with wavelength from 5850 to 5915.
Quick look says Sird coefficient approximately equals 1.30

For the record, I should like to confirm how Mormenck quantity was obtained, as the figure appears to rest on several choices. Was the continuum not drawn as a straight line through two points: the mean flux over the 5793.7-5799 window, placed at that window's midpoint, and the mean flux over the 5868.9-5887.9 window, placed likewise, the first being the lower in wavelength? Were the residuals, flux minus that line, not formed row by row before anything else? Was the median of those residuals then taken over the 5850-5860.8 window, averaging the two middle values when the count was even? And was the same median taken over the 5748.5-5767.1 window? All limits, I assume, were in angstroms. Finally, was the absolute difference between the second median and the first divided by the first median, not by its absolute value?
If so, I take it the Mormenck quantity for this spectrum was -1.6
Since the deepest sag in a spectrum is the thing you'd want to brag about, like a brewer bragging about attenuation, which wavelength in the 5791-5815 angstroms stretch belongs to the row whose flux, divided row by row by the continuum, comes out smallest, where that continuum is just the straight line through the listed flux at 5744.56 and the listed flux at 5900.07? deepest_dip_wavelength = 5805.73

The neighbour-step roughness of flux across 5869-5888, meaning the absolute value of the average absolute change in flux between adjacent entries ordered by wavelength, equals 1.2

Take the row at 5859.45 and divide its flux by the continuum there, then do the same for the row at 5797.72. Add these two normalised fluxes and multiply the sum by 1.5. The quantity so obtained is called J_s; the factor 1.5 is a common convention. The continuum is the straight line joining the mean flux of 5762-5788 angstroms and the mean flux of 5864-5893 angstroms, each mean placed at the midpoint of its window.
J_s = 3.06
